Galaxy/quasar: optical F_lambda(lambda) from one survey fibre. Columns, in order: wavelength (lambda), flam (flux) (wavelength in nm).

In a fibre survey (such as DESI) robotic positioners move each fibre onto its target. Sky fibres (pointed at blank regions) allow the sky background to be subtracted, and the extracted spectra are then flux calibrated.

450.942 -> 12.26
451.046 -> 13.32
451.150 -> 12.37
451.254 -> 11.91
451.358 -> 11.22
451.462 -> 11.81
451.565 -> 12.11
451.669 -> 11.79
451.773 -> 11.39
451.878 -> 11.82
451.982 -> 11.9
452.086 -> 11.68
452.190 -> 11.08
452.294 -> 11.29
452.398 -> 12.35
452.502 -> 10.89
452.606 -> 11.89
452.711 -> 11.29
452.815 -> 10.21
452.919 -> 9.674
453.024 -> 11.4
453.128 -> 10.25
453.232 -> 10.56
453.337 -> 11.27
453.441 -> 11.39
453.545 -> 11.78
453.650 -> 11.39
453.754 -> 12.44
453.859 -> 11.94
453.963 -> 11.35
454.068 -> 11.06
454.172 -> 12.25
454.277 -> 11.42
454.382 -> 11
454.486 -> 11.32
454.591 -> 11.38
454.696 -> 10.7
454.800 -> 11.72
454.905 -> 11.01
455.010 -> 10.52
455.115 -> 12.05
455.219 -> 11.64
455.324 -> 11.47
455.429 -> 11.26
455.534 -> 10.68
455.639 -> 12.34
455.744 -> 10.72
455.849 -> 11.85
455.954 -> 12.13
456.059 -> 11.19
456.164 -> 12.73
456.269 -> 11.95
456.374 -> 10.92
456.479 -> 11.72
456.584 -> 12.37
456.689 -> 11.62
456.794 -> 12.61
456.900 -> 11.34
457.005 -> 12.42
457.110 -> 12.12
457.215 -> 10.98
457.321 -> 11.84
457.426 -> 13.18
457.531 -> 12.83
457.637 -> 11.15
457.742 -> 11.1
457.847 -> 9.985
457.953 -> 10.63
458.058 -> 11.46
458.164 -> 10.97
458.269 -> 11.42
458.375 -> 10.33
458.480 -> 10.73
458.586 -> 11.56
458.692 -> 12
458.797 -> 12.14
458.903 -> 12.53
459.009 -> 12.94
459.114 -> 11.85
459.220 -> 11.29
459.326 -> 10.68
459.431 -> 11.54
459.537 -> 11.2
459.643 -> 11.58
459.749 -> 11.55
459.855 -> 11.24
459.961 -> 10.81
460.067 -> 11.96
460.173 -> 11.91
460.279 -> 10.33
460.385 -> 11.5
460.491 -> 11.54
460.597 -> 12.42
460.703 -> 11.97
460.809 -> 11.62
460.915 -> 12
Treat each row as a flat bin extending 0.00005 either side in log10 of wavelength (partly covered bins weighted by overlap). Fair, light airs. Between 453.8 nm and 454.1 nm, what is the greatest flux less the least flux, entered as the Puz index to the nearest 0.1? 0.9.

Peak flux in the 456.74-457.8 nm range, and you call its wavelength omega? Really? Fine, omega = 457.426 nm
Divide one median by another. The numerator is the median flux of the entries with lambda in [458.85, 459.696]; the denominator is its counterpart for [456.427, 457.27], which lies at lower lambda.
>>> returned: 0.97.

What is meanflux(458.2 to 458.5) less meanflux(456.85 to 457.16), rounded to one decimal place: -1.1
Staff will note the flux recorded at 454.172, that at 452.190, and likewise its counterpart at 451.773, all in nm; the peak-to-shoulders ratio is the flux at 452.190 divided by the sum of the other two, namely 0.469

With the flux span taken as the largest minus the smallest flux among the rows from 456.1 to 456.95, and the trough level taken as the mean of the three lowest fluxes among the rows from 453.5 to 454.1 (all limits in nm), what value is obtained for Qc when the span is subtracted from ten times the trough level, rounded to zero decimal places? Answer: 111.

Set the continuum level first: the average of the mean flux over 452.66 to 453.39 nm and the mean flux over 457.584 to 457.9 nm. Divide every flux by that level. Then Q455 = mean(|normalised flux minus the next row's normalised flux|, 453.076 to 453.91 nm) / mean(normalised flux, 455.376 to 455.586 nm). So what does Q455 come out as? 0.05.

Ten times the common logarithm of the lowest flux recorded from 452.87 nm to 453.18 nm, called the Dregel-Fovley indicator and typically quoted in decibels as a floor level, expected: 9.9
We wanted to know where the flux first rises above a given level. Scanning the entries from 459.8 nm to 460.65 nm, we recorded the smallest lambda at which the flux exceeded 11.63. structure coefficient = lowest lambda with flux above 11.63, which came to 460.067 nm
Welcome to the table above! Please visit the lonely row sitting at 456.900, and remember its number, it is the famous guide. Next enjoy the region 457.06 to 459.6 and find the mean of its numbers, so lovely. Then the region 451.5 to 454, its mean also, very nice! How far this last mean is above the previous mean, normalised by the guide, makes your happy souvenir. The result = -0.012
